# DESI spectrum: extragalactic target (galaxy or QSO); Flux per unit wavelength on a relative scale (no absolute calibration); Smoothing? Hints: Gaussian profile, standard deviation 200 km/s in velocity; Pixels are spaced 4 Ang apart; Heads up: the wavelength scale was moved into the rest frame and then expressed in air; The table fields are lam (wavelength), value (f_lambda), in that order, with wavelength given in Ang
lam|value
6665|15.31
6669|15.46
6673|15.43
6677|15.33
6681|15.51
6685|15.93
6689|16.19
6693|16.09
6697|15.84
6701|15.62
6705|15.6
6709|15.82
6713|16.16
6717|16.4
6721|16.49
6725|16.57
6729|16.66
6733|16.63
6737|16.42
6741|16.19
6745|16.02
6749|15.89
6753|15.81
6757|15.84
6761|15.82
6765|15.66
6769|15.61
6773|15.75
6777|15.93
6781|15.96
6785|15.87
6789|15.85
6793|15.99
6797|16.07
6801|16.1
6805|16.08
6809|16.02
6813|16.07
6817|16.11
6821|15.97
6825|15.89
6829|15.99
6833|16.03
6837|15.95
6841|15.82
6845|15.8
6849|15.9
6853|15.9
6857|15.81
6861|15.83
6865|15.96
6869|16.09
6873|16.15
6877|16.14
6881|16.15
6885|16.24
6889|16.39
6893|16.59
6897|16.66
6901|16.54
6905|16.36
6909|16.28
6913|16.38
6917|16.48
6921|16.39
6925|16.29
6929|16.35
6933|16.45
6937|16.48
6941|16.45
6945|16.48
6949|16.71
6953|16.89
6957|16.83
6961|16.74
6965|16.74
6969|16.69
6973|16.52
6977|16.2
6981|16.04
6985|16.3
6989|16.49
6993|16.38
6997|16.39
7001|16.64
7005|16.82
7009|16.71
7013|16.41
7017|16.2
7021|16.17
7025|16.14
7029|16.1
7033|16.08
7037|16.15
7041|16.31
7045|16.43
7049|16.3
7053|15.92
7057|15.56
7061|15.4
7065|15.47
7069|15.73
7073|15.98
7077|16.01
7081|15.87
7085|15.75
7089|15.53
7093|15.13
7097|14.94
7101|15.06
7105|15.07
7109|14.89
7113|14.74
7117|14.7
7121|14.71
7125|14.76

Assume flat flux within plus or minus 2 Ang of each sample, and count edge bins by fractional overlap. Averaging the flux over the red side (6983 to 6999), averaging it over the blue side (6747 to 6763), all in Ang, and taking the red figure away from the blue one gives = -0.55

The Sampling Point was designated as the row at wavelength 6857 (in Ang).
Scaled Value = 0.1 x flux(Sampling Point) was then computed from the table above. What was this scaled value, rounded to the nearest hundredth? 1.58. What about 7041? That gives 1.63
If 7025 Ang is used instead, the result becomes 1.61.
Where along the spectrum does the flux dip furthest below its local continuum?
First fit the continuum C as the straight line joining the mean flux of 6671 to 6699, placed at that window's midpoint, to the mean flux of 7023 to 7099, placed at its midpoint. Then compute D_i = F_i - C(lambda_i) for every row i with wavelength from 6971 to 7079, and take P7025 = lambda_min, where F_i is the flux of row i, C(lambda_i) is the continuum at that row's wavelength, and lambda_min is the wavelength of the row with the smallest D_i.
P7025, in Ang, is 7061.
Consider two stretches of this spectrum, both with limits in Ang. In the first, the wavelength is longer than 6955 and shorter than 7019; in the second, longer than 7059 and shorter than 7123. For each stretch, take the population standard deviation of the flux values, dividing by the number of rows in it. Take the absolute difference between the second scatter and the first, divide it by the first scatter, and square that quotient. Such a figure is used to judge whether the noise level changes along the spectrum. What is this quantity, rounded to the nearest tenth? 0.8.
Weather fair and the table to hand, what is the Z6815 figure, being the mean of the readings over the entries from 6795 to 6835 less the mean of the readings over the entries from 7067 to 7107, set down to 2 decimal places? 0.53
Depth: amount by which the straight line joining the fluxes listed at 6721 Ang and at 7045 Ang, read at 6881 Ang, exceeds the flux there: 0.31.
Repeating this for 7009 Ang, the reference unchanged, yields -0.27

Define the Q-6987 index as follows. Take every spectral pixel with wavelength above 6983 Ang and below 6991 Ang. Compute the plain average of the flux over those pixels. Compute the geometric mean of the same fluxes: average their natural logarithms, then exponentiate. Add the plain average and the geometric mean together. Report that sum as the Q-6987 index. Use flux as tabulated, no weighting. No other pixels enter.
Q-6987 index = 32.8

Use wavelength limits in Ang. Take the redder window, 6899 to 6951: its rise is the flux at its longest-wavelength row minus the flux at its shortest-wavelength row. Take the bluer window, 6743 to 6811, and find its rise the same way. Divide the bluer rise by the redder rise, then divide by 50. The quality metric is 0.00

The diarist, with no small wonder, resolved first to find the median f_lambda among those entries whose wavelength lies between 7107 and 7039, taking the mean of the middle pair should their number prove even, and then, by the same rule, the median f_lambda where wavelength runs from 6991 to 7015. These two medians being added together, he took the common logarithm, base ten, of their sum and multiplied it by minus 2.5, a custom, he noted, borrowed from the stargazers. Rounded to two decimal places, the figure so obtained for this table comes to -3.77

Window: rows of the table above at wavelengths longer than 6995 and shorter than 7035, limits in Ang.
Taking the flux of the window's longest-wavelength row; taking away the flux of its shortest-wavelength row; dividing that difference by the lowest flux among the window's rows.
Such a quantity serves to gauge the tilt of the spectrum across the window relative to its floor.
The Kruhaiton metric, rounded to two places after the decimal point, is -0.02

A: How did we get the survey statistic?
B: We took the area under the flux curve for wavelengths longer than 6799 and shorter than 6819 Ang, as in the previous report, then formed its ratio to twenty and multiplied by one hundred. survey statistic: 1608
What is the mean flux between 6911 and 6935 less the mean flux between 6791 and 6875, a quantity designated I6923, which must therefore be 0.4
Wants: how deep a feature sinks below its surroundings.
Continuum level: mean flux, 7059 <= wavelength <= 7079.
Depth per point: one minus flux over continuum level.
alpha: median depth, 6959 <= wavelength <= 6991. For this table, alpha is -0.05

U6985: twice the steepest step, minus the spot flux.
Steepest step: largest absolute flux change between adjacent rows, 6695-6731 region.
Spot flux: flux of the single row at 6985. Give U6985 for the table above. -15.6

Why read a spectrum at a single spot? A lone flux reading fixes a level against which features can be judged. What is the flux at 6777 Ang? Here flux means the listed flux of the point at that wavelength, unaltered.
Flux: 15.93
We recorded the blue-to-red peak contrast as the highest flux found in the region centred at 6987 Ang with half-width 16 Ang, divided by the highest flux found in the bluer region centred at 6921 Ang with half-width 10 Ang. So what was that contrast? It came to 1.01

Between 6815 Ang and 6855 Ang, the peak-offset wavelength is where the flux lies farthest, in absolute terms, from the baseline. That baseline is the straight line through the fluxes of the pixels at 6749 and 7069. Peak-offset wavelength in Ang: 6817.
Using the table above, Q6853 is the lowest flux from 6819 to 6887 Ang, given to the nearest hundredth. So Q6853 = 15.80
